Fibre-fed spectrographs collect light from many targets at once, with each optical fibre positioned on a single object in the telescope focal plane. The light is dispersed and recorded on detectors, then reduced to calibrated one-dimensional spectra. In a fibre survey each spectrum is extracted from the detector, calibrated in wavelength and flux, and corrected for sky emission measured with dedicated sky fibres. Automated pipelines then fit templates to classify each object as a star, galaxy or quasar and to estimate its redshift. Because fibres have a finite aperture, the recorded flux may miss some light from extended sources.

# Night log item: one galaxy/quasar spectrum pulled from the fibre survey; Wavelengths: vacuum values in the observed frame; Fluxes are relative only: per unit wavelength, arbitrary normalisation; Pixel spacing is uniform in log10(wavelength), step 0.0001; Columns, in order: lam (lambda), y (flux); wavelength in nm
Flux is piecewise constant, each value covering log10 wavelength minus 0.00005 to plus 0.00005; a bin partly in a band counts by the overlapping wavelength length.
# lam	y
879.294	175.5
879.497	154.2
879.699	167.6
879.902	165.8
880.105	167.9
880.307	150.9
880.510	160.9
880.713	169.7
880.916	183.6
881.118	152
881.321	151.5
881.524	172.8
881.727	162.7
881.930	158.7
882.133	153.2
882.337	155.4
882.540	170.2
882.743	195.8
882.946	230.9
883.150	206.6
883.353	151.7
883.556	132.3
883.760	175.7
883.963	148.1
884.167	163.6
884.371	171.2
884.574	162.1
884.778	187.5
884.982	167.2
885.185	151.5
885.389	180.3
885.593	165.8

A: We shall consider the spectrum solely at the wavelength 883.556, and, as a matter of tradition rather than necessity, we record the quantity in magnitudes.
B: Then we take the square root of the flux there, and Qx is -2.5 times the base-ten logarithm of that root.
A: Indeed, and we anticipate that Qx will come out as -2.65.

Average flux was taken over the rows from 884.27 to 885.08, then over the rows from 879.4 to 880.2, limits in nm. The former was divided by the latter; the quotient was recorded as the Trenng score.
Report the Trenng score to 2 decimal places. 1.05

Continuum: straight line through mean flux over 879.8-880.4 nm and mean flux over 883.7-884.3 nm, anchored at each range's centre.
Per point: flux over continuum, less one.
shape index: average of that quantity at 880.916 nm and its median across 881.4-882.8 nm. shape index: 0.07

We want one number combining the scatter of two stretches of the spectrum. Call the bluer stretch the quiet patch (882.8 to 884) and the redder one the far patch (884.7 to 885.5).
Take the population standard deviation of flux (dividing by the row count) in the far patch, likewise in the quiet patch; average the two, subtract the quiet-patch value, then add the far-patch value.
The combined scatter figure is 3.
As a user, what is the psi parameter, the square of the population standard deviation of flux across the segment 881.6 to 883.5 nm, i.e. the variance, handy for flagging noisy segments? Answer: 710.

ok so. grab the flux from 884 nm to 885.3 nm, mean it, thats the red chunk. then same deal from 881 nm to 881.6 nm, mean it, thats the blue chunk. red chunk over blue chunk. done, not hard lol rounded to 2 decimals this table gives 1.05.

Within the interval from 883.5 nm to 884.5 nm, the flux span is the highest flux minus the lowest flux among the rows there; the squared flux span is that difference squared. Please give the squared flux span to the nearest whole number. 1884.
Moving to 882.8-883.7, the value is 9722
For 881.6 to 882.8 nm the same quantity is 1815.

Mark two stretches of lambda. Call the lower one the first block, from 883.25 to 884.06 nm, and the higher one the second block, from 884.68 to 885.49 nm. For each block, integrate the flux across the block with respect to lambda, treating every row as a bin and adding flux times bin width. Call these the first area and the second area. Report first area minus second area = -16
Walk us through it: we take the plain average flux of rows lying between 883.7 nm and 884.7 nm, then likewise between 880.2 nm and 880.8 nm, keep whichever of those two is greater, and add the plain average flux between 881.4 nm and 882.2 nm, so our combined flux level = 326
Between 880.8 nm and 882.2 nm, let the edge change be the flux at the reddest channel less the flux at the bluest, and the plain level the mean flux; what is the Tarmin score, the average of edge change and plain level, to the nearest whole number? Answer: 66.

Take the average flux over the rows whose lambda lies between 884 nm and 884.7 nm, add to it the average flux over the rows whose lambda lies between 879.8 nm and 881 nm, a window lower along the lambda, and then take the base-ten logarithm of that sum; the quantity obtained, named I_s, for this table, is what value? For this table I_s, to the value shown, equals 2.52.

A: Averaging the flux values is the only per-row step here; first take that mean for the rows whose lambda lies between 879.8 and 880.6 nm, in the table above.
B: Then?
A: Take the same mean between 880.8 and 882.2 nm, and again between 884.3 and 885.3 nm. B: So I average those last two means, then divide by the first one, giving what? 1.02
